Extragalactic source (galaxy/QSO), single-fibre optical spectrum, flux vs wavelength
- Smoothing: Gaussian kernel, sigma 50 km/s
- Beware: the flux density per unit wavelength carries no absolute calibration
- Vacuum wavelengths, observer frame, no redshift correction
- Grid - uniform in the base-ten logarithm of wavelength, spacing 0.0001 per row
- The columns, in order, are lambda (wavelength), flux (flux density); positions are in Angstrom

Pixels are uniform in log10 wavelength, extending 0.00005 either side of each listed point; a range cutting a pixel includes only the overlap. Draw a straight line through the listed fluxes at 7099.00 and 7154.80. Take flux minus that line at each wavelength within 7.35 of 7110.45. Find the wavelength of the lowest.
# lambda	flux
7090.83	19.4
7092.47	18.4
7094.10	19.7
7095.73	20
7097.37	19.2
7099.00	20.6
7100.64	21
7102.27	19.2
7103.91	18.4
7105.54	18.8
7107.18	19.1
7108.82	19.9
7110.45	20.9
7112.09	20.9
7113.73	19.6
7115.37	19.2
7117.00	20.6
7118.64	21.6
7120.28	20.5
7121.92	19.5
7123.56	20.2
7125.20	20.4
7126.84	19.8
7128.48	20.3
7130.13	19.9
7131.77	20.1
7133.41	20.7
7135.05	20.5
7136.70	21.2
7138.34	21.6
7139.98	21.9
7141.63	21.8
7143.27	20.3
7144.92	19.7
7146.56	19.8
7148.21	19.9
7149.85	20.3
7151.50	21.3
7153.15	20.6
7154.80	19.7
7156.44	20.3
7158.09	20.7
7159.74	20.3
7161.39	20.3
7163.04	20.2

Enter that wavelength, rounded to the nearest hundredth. 7103.91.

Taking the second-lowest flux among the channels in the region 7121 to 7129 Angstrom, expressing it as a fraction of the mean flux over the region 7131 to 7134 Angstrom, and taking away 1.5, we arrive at -0.529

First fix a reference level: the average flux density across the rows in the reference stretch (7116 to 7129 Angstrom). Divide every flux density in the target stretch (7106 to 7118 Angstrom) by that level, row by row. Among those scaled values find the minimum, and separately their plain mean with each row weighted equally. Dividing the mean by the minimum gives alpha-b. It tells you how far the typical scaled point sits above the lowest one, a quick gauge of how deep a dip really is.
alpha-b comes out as 1.05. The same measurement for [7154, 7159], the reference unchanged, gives 1.03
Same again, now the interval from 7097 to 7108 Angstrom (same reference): 1.06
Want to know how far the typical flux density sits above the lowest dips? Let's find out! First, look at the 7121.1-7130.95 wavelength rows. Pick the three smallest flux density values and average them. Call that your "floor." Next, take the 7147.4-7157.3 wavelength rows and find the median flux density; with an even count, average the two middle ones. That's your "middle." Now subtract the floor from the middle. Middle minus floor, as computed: 0.6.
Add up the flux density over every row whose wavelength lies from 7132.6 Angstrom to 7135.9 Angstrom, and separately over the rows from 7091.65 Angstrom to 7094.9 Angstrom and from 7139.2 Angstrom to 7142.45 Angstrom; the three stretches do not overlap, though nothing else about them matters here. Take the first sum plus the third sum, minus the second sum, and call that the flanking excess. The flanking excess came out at 46.8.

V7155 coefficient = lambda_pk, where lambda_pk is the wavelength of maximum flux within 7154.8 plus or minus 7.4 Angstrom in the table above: 7151.50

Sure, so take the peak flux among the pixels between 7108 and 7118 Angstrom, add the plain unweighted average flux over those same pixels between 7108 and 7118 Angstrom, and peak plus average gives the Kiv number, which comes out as 41.1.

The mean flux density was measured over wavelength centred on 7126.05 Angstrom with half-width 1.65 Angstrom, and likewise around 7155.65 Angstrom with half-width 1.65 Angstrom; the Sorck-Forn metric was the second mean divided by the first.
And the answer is 1.00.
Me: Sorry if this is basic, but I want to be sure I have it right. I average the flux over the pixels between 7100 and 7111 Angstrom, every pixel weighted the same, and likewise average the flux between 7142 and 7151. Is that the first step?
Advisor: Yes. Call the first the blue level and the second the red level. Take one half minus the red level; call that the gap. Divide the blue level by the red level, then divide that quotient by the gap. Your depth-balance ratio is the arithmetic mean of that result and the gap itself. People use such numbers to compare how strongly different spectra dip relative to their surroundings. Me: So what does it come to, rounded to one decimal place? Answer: -9.8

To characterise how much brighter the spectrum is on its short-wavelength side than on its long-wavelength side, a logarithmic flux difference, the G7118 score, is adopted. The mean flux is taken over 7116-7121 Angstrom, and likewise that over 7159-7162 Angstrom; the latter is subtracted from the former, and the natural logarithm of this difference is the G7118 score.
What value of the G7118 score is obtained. -0.5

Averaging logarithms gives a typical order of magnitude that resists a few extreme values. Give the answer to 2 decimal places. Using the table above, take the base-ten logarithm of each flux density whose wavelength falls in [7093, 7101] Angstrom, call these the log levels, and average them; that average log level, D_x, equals 1.30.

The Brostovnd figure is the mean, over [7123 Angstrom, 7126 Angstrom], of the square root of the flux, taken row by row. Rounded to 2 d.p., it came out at 4.51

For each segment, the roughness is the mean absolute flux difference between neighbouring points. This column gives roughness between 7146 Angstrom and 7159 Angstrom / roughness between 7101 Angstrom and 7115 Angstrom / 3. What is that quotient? 0.30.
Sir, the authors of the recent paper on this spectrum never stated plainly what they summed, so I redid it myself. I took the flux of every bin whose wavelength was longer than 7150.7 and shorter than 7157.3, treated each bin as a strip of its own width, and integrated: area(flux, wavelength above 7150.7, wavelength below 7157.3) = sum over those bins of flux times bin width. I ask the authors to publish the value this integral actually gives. 135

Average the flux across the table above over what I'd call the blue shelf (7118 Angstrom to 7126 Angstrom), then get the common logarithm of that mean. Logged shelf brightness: 1.310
